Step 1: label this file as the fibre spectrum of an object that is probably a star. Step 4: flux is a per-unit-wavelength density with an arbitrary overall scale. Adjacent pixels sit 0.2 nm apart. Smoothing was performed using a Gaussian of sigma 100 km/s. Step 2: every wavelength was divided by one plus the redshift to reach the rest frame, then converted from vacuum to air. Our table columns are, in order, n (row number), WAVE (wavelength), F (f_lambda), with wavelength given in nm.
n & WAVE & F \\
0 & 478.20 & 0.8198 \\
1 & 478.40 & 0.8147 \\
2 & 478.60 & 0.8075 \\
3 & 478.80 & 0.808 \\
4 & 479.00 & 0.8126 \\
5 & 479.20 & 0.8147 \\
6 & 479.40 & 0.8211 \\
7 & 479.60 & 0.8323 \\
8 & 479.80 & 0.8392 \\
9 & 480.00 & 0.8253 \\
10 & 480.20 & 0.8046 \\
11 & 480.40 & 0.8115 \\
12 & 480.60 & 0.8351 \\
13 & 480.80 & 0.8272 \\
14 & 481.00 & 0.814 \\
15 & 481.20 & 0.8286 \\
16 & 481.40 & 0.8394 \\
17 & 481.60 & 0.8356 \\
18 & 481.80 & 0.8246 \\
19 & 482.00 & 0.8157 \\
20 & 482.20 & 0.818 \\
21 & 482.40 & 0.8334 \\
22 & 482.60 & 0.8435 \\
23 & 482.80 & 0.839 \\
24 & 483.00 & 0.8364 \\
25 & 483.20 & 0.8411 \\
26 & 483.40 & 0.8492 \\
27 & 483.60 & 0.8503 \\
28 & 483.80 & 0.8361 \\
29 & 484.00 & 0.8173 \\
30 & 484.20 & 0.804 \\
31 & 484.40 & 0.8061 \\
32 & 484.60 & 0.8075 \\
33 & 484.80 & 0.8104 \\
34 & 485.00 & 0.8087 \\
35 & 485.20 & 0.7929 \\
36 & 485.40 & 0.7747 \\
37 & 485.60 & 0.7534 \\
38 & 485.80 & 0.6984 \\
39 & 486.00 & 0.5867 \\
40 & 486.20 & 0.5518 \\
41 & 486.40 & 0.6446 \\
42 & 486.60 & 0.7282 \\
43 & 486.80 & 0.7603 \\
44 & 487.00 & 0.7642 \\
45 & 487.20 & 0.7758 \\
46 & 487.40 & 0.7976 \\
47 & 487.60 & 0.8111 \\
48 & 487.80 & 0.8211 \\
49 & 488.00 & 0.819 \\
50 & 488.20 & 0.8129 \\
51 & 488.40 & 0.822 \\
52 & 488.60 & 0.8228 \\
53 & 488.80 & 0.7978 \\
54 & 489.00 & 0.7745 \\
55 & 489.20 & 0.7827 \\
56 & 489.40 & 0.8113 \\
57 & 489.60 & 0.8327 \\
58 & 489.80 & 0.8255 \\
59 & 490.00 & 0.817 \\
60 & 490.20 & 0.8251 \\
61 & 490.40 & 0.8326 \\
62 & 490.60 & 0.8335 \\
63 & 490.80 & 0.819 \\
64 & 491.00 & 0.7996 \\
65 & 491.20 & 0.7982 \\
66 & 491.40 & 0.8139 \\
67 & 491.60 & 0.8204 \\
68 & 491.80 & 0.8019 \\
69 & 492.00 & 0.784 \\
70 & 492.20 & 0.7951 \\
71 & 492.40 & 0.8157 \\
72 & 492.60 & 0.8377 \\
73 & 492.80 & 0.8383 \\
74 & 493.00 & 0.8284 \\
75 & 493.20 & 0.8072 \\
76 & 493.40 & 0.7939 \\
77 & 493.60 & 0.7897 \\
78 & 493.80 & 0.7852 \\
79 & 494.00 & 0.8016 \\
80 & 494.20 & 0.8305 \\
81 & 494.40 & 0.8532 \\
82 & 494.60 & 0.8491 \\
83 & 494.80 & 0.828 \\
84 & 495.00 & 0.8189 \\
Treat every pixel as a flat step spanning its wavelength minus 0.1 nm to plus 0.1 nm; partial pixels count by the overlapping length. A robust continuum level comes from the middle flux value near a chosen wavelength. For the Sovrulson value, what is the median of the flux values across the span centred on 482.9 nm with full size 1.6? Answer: 0.840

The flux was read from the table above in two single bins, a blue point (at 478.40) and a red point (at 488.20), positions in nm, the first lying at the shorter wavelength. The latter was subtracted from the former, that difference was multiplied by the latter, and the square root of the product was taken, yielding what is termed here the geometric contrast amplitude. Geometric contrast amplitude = 0.038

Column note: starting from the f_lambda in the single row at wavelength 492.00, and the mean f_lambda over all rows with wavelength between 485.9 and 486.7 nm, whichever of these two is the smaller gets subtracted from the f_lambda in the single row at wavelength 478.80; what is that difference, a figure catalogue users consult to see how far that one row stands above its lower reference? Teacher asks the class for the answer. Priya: 0.180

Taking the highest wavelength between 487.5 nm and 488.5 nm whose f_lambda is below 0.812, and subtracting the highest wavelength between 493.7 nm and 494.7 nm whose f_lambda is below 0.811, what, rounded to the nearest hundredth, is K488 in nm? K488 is -6.40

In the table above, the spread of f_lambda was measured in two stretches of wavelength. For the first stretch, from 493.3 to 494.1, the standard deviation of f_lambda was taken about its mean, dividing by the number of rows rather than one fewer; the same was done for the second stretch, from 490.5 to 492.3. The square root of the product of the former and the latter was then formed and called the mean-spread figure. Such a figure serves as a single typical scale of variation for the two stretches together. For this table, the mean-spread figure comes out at 0.009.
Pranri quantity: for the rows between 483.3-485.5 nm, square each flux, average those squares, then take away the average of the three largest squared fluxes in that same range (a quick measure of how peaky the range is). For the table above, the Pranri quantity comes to -0.051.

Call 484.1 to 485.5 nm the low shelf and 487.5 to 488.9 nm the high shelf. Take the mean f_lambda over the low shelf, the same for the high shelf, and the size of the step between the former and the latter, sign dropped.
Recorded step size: 0.015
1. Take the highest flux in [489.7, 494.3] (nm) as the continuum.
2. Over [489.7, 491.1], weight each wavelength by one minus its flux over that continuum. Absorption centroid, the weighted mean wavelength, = 490.51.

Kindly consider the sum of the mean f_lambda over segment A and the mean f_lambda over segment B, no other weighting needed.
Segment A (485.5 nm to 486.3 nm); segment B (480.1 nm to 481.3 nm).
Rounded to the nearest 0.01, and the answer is 1.47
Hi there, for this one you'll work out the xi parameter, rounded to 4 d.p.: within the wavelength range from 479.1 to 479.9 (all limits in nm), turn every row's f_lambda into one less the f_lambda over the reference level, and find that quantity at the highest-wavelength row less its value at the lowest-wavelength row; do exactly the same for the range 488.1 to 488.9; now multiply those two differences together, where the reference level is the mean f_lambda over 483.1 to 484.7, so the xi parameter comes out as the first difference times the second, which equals -0.0005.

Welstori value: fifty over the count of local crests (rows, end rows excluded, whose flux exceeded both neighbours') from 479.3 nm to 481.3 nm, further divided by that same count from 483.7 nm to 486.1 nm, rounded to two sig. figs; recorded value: 25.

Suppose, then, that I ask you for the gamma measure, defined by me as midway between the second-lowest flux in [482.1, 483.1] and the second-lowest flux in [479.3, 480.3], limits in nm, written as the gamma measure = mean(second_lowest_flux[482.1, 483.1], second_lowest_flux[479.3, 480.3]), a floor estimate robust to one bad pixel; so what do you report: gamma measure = 0.827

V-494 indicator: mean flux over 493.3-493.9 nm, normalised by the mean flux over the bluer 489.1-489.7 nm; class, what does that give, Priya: 0.98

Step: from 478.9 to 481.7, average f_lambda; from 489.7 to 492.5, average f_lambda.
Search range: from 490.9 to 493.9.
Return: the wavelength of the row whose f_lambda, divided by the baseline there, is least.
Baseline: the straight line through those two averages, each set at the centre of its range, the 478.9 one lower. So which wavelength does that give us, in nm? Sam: 492.00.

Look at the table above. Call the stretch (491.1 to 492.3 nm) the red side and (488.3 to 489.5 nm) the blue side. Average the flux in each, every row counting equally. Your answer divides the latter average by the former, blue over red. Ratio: 1.00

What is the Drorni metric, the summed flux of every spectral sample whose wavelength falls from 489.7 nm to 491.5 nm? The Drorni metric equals 7.4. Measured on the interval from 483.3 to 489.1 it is 22.5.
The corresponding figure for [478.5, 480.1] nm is 6.6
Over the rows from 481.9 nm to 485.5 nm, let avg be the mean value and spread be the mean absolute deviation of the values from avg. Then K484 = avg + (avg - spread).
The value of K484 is 1.63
